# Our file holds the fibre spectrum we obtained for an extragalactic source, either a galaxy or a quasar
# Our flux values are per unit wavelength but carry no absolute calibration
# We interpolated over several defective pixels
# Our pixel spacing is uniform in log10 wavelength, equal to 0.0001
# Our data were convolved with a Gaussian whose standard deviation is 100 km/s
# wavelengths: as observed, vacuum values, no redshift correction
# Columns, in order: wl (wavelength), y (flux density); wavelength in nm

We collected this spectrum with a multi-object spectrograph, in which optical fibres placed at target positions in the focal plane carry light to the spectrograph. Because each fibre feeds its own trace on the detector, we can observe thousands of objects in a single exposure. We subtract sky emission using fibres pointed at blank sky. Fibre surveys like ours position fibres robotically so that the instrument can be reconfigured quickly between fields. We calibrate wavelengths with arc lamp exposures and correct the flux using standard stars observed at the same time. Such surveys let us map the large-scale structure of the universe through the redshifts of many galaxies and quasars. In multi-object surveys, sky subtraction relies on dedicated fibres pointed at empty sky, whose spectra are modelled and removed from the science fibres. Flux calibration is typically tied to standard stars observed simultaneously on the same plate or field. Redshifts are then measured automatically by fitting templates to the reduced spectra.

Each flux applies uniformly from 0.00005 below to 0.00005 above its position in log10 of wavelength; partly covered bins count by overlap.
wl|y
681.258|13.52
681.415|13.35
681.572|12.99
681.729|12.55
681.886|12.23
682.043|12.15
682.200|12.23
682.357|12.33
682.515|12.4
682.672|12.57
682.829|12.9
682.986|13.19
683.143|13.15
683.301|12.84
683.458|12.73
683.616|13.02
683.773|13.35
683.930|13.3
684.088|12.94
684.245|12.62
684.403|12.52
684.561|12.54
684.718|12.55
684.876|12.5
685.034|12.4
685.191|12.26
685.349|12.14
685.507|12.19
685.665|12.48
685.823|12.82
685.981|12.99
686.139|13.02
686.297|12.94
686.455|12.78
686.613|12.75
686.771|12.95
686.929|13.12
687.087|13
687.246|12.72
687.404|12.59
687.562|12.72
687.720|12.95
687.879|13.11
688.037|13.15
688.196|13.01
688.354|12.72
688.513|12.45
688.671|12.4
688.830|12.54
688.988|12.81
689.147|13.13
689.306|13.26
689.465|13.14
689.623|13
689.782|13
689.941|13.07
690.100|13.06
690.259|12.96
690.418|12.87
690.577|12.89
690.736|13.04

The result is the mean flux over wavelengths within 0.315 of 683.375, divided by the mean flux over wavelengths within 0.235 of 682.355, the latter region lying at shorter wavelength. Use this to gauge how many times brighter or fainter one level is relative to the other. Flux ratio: 1.05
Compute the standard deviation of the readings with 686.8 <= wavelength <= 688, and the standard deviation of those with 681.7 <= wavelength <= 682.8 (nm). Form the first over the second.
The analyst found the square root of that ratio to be 1.13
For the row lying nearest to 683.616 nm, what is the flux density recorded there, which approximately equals 13.02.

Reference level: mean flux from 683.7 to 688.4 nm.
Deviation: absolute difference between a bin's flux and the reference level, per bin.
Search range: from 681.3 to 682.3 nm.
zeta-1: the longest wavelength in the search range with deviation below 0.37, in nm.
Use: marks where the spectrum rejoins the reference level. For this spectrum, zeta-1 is 681.729 nm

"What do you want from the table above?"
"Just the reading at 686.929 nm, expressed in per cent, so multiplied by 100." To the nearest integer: 1312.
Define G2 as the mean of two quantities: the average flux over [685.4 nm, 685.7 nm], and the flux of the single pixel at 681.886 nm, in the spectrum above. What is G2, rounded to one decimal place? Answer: 12.3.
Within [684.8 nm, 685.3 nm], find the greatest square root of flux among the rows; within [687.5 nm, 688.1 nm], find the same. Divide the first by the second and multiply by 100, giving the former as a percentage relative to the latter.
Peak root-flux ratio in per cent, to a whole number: 97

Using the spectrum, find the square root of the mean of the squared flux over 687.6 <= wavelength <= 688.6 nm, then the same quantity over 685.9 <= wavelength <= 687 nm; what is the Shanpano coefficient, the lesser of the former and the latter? 12.9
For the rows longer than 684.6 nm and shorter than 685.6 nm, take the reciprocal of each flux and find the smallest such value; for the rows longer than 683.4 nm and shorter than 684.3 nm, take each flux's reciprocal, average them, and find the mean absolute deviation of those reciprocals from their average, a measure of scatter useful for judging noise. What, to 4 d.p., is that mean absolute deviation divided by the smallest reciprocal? 0.0171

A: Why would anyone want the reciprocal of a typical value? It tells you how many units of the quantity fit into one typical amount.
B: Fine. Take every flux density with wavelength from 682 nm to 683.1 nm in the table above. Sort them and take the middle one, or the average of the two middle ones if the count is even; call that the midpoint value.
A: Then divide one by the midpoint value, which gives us 0.081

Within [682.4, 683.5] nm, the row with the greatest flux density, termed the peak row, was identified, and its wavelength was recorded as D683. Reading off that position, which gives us 682.986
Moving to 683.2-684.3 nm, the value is 683.773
